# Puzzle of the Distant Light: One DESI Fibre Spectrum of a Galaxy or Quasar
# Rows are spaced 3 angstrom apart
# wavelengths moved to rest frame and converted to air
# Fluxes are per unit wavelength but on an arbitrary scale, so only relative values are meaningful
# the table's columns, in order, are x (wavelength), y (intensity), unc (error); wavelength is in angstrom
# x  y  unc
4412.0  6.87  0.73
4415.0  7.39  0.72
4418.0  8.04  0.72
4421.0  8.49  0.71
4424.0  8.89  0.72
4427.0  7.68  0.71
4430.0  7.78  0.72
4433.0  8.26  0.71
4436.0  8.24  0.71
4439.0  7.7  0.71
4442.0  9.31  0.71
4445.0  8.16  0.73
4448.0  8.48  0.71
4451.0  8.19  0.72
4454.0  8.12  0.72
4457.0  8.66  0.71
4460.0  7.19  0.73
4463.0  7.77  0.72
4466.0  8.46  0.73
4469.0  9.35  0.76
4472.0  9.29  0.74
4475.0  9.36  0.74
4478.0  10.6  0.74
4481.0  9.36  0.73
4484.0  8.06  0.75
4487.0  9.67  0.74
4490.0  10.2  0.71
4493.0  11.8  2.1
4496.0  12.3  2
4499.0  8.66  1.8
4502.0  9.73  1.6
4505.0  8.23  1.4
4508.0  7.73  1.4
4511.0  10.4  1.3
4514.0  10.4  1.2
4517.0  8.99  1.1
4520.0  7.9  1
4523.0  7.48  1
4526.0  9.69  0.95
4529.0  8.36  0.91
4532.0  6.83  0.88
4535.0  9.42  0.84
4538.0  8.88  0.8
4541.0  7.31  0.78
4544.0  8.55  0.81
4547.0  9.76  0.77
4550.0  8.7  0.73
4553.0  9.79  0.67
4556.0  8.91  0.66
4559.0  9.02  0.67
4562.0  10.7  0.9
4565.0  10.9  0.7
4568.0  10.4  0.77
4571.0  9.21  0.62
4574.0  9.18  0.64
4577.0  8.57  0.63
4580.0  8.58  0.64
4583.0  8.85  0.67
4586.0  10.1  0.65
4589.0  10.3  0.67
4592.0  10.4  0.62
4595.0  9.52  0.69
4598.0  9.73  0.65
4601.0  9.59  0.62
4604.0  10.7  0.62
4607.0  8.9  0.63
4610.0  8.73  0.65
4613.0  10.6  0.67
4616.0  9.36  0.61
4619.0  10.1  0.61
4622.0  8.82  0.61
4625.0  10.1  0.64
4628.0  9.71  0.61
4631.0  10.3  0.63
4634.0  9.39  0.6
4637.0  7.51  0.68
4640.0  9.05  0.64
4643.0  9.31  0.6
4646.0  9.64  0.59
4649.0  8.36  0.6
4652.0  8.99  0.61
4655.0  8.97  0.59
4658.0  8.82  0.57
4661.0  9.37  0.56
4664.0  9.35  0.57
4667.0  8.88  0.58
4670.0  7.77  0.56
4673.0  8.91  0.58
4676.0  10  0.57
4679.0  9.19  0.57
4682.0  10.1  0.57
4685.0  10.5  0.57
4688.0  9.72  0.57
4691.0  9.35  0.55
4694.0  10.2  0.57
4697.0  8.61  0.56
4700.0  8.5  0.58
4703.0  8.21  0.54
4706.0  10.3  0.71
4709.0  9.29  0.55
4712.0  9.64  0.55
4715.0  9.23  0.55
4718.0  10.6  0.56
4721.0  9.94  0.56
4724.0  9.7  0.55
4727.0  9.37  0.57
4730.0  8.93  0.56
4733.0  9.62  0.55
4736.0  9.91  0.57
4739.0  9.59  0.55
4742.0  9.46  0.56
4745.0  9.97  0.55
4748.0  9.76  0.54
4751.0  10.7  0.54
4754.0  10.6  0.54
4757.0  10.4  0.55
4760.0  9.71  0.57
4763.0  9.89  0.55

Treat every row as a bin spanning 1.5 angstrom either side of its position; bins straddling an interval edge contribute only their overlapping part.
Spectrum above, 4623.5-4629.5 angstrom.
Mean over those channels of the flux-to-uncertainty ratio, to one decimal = 15.8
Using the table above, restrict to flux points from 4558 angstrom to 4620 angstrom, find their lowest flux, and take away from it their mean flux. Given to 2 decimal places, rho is -1.12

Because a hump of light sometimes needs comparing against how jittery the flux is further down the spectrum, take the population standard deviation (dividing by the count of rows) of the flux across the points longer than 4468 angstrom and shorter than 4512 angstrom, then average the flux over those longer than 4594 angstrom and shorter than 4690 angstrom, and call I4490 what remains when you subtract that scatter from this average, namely 8.1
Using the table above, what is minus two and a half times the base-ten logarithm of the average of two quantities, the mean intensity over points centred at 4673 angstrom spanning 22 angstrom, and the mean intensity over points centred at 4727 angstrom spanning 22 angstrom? -2.44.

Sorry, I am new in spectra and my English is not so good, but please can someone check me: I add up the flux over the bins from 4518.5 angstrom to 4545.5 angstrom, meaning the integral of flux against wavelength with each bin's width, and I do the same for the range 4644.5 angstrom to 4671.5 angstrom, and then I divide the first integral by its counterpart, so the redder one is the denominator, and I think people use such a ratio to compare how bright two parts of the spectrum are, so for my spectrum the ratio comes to 0.93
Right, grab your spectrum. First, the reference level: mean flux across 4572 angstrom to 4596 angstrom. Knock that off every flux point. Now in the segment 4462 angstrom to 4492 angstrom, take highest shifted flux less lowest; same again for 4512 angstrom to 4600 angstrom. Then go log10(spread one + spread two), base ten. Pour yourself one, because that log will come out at 0.839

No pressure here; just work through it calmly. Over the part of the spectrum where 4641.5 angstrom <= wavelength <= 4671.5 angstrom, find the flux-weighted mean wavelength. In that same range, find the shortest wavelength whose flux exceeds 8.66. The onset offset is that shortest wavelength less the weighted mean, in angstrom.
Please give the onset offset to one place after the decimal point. -13.3 angstrom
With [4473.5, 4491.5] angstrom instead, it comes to -7.5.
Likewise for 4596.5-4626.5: -13.5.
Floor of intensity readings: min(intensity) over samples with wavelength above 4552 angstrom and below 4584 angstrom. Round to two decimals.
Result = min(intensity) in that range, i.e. 8.57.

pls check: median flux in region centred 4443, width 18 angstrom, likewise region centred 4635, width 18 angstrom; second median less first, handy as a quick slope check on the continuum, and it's 1.1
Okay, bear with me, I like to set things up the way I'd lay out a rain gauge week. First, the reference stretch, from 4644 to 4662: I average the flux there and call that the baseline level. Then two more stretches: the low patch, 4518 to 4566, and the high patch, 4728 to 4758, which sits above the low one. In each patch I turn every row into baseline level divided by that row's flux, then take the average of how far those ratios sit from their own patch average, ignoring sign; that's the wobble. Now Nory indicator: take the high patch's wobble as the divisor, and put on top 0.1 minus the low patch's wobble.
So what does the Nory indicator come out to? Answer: -0.17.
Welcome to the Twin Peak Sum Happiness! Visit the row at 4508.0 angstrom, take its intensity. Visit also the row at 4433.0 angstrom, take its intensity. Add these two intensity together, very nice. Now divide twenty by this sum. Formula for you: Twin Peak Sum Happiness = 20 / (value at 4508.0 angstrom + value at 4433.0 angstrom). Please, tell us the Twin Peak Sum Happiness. 1.25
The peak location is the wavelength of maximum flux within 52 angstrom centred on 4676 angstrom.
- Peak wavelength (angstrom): 4685.0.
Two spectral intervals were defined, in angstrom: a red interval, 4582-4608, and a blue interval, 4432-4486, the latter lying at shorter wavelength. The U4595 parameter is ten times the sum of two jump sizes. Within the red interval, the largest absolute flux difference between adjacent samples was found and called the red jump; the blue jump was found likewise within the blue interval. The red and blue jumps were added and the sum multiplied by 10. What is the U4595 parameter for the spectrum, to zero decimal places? 34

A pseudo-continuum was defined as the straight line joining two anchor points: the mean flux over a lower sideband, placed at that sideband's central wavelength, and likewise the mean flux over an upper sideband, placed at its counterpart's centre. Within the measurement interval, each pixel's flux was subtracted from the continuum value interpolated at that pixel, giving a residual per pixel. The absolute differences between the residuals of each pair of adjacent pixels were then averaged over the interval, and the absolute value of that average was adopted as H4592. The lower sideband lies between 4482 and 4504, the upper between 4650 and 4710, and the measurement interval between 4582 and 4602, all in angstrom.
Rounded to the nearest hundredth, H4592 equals 0.47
